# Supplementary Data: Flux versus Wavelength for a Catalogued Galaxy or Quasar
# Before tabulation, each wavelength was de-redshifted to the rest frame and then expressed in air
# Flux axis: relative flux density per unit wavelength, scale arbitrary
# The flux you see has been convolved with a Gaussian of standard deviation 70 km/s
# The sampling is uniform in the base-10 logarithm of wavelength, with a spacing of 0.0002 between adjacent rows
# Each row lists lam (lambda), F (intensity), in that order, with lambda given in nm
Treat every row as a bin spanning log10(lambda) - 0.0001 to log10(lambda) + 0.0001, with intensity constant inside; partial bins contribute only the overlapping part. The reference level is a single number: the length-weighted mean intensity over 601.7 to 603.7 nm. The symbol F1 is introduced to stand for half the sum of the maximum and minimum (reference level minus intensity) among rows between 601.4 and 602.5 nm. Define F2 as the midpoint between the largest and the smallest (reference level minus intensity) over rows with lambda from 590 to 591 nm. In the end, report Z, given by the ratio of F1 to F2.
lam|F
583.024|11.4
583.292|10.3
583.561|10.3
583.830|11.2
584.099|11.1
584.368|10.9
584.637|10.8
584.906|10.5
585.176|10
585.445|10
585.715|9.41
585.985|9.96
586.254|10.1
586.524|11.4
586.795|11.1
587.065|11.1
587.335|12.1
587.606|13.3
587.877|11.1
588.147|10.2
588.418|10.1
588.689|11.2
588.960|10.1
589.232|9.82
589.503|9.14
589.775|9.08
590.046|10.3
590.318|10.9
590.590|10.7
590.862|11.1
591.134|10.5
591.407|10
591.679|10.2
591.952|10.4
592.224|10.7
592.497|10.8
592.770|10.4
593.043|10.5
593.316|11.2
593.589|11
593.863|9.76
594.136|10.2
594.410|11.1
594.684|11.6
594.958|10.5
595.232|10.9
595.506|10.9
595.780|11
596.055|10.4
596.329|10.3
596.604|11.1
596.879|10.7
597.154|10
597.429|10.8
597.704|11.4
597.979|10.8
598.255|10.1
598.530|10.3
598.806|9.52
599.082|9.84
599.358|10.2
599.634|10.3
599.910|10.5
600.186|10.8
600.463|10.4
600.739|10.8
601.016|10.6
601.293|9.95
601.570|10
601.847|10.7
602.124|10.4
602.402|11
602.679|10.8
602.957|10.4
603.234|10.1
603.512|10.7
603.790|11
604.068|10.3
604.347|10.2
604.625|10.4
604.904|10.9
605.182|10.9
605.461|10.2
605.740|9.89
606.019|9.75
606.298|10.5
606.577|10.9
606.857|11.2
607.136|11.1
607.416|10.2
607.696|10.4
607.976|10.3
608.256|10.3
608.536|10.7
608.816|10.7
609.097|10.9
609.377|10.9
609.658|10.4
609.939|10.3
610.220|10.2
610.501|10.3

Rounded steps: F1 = 0.1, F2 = -0.10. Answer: -0.9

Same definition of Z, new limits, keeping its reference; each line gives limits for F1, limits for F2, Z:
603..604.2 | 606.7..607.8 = -0.4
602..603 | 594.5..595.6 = 0.2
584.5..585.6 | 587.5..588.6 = -0.2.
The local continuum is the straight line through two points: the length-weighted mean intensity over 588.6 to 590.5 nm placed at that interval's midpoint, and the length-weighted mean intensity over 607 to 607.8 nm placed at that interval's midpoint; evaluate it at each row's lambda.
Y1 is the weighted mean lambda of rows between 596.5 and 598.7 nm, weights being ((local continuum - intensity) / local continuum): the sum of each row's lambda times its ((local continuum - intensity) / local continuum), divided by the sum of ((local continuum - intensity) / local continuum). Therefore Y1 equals 597.27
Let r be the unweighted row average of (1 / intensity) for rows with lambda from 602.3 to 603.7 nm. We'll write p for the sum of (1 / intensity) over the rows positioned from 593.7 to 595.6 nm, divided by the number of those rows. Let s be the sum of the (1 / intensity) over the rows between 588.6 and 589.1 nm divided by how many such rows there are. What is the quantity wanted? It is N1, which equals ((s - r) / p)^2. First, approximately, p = 0.094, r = 0.094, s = 0.0941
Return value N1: 0.0000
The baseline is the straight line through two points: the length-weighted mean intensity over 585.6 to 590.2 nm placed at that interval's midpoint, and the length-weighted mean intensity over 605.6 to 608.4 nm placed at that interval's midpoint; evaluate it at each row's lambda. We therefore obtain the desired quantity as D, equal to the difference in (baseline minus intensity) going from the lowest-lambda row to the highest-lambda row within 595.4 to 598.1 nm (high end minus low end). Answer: 0.1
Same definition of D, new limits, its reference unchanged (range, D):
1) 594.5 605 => 0.6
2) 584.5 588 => -0.3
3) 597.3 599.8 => 0.5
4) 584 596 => 0.0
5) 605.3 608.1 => -0.1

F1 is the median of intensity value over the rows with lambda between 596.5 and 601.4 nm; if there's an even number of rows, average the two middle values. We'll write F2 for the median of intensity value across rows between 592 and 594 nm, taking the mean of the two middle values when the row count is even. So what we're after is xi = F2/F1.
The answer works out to 1.02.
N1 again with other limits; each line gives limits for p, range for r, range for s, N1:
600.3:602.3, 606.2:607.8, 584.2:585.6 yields 0.0007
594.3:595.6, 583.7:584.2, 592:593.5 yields 0.0016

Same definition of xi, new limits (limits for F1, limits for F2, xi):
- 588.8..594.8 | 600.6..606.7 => 1.00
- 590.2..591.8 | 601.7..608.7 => 0.98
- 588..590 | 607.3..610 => 1.03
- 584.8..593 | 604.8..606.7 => 1.01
